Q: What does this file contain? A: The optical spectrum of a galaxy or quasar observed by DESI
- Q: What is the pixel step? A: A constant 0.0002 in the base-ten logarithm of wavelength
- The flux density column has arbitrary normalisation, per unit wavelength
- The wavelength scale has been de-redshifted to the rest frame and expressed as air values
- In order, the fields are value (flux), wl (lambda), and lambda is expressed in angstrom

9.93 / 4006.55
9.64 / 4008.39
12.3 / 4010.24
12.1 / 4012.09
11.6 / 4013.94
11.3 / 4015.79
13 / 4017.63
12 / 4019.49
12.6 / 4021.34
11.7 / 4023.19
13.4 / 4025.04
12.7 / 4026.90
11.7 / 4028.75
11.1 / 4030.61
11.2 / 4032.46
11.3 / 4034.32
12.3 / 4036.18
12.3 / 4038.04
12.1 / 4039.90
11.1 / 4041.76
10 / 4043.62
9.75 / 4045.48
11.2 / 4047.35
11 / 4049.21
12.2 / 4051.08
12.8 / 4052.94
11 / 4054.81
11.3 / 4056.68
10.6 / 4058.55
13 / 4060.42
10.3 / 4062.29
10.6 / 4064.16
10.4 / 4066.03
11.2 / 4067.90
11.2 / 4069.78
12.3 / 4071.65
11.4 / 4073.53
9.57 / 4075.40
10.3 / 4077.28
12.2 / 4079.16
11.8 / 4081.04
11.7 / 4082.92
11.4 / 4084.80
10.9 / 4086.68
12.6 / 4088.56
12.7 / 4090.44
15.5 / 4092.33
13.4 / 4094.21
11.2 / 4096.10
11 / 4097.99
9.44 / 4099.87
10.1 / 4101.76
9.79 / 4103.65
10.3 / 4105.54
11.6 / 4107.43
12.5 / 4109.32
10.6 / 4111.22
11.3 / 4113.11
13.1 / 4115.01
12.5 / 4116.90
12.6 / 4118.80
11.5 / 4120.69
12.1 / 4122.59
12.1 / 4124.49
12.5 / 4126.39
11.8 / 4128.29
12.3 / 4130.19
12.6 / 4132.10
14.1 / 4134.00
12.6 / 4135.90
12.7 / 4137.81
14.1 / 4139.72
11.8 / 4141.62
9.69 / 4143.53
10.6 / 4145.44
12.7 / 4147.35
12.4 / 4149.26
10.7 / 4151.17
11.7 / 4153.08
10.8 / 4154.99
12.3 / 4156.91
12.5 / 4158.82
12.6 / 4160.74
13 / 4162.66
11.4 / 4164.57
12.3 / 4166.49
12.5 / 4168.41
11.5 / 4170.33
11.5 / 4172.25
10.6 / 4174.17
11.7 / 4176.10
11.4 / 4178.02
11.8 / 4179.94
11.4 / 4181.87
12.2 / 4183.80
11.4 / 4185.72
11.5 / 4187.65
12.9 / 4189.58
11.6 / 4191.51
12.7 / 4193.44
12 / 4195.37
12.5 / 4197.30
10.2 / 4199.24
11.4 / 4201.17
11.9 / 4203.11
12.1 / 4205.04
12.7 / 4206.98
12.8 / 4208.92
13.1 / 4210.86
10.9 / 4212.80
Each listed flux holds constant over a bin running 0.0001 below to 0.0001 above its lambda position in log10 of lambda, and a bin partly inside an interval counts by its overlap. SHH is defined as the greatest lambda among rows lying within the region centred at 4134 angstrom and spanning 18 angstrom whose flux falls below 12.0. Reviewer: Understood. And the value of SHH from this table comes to 4141.62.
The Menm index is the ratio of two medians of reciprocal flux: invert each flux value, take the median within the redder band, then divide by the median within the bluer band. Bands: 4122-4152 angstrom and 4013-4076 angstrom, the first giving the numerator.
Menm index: 0.91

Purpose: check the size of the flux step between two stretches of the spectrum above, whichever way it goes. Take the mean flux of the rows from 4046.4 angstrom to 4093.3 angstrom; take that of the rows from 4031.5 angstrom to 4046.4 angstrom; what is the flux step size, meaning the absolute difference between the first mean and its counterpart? 0.31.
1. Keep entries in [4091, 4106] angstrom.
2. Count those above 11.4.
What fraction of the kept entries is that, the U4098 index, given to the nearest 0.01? 0.25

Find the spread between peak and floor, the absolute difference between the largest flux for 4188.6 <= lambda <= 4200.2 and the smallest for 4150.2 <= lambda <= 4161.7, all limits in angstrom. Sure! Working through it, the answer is 2.2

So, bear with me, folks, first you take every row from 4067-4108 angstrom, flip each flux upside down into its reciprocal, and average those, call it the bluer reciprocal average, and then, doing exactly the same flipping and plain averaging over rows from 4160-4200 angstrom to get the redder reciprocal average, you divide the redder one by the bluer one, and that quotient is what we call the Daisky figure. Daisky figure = 0.96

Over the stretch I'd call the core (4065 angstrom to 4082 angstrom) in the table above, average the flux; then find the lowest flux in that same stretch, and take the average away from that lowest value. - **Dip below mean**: -1.58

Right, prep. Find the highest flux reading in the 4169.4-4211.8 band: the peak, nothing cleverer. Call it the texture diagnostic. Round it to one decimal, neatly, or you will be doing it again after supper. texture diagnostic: 13.1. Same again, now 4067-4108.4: 15.5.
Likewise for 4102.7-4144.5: 14.1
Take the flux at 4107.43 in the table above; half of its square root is 1.70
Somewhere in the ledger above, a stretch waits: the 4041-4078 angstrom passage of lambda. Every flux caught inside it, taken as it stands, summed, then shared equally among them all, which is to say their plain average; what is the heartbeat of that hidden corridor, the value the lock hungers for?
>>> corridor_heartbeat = 11.1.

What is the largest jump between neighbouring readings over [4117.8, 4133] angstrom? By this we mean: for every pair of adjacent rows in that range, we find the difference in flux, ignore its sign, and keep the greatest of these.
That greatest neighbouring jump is 1.1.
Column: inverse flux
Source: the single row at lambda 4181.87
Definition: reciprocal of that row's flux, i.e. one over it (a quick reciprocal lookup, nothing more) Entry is 0.0877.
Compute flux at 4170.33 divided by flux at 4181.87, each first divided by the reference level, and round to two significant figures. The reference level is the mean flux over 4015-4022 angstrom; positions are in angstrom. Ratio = 1.0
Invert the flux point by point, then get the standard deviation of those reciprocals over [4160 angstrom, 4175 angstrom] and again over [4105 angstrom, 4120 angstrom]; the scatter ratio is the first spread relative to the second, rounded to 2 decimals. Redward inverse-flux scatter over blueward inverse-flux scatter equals 0.76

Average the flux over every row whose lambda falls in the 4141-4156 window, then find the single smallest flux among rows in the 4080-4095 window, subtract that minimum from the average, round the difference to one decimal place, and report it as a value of 0.4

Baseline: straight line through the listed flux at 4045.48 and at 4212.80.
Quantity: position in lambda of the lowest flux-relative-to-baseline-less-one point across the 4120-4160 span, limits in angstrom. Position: 4143.53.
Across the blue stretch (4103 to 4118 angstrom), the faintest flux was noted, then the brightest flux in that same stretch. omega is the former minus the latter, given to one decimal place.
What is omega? -3.3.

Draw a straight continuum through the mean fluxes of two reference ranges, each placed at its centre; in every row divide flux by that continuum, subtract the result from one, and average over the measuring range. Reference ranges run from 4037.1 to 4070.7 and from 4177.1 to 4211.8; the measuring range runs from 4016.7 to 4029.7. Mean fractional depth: -0.12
